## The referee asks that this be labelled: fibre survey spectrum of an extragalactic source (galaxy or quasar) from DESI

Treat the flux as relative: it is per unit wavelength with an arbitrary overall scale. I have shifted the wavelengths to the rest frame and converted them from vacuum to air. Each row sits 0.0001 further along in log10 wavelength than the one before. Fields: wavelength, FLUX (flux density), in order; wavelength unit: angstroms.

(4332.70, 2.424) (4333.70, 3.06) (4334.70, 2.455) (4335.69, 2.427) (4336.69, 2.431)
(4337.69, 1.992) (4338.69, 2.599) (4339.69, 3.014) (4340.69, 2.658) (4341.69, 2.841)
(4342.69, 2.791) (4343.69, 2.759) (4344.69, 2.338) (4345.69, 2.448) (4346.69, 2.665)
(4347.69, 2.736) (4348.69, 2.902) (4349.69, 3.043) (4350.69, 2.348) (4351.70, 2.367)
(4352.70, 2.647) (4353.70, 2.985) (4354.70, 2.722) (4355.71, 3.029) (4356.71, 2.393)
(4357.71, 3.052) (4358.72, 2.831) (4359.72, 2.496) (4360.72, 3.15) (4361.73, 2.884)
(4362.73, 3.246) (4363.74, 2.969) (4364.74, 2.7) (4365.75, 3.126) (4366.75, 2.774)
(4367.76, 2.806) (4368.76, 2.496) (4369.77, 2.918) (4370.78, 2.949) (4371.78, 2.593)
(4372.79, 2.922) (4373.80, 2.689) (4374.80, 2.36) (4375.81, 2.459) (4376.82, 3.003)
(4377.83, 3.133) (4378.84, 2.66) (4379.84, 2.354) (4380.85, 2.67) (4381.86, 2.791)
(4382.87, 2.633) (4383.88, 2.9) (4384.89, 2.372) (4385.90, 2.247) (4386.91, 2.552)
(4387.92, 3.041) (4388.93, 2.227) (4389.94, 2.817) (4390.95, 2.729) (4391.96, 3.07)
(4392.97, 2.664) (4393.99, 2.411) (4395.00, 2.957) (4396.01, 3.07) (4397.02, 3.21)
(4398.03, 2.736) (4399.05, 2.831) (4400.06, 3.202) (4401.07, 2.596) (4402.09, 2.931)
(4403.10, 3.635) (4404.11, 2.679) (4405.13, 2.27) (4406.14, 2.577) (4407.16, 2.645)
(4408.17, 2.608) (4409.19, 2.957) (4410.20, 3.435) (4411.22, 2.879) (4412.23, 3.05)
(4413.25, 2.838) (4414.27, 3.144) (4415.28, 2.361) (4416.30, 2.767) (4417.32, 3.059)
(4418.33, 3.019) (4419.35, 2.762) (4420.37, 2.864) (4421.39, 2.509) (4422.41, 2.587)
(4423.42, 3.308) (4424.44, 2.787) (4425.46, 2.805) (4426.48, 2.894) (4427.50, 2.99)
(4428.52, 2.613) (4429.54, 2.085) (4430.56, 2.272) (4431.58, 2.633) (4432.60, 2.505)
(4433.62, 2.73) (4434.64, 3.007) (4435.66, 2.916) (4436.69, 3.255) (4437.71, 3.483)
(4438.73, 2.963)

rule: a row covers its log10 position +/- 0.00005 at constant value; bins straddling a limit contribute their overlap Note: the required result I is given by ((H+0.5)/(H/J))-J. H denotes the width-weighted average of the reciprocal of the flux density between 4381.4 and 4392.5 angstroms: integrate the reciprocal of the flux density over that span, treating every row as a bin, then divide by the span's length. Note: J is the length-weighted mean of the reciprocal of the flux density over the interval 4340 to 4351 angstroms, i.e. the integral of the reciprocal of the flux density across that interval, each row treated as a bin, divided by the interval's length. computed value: 0.493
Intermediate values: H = 0.379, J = 0.374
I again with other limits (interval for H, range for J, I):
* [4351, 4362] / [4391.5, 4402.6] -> 0.480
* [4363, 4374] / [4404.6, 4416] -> 0.510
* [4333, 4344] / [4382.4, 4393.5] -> 0.494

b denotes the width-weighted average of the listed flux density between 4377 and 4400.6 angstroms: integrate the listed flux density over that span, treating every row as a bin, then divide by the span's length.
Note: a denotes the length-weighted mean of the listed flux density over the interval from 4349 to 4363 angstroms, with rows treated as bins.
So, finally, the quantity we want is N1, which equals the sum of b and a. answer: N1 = 5.55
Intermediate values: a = 2.794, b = 2.76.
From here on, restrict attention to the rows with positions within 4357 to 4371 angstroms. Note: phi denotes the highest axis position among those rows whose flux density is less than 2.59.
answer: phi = 4368.76 angstroms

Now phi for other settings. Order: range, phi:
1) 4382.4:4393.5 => 4388.93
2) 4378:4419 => 4415.28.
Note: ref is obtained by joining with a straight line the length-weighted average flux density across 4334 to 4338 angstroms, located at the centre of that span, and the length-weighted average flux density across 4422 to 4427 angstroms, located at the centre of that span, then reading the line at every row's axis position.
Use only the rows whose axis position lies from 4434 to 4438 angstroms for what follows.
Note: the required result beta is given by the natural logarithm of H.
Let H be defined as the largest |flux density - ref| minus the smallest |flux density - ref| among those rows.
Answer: -0.71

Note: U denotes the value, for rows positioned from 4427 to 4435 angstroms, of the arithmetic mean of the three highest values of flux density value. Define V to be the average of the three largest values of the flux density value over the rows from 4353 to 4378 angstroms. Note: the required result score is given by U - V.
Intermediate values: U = 2.91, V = 3.18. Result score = -0.27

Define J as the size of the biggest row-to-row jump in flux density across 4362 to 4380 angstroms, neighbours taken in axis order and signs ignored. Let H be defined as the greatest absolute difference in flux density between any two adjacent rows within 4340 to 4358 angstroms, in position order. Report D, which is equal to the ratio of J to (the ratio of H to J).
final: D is 0.43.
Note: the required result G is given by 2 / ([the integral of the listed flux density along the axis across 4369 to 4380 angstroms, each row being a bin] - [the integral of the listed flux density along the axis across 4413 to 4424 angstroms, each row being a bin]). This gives -1.8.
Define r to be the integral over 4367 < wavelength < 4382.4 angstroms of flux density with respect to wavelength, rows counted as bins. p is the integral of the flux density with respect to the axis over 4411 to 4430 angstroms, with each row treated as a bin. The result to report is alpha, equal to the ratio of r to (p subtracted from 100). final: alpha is 0.9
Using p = 53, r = 42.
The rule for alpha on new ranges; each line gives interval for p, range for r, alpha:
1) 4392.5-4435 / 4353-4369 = -2.4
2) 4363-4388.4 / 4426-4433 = 0.6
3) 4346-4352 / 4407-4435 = 0.9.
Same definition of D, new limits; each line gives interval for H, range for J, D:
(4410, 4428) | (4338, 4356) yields 0.62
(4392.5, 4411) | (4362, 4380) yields 0.31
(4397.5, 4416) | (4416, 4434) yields 0.54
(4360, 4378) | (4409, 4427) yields 1.13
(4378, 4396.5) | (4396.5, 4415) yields 1.12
